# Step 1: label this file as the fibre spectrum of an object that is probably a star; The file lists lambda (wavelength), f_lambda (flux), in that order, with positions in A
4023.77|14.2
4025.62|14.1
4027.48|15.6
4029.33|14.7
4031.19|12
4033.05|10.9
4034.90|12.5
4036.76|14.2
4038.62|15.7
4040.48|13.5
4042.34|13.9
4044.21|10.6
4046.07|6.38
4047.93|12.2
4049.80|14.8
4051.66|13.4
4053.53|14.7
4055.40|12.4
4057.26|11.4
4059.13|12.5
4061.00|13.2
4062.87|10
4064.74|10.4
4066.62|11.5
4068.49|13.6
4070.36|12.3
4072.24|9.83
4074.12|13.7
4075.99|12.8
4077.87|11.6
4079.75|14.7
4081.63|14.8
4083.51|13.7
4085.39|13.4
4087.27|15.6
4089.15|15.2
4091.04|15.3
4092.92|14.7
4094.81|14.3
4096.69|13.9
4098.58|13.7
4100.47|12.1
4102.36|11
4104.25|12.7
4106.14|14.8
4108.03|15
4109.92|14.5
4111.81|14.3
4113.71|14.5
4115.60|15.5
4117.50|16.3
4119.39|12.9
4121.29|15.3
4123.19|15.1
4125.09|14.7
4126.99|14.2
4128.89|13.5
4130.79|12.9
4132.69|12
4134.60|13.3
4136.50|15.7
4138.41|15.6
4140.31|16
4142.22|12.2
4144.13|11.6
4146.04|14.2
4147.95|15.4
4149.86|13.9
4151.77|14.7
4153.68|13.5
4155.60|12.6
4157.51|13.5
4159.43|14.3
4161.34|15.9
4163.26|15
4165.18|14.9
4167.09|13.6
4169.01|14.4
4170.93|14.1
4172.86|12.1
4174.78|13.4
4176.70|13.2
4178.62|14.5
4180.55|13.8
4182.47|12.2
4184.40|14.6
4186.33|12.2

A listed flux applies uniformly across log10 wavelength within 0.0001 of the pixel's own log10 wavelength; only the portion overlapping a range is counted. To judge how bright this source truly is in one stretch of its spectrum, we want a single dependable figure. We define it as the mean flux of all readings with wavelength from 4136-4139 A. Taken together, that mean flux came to 15.6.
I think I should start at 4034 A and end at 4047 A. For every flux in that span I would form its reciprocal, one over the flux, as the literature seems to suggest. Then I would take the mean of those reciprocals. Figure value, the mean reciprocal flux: 0.087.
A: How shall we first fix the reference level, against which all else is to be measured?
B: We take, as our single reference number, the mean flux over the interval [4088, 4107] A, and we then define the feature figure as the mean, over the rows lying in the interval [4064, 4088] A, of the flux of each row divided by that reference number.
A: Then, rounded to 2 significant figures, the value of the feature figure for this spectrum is 0.94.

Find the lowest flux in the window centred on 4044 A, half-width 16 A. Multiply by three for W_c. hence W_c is 19.1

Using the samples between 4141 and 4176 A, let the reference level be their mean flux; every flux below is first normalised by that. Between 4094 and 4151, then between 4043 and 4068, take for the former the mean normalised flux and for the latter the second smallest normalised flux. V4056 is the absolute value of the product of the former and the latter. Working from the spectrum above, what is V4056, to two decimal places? 0.73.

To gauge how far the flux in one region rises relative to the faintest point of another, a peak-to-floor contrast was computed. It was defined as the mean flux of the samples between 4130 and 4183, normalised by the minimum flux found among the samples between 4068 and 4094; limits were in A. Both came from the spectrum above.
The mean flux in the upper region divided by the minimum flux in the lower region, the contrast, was 1.4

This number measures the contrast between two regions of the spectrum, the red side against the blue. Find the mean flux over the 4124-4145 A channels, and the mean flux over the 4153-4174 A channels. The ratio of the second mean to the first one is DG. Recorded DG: 1.01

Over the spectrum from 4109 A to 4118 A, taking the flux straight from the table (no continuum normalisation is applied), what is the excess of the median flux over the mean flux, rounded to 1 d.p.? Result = -0.5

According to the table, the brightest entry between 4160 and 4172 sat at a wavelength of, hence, 4161.34 A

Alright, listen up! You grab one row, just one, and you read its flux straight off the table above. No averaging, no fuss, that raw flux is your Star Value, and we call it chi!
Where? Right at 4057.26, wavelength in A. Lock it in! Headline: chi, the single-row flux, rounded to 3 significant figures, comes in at 11.4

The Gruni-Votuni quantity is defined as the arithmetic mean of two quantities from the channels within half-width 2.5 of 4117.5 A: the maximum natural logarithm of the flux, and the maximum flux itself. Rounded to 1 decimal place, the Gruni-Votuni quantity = 9.5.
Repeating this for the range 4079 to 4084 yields 8.7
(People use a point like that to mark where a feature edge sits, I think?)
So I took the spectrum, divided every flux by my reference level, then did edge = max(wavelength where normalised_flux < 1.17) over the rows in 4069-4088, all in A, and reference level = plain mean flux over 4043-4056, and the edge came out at 4085.39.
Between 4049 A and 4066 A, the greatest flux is 14.8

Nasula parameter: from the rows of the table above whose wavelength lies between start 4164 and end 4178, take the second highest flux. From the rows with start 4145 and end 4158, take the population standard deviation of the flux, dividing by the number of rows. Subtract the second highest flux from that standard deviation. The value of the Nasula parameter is -13.6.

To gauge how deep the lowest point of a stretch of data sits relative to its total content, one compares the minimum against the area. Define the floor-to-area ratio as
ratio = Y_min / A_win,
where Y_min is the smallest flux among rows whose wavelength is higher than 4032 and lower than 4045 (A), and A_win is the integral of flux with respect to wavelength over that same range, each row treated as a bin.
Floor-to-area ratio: 0.06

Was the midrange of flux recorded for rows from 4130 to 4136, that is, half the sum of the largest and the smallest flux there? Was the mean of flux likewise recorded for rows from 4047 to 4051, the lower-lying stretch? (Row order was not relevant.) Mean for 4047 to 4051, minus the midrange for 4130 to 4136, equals 0.8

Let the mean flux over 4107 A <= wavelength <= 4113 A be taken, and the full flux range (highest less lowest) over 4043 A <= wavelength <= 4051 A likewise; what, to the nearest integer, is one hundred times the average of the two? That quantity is 1151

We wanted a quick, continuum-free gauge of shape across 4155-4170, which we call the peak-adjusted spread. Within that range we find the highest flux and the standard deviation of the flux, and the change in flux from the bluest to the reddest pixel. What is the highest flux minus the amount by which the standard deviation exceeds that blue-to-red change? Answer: 16.7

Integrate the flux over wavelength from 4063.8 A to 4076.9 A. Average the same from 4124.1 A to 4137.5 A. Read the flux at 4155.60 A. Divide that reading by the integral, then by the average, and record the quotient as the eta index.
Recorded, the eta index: 0.0058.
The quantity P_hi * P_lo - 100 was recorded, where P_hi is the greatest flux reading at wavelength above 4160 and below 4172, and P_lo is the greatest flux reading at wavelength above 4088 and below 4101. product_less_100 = 143.3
